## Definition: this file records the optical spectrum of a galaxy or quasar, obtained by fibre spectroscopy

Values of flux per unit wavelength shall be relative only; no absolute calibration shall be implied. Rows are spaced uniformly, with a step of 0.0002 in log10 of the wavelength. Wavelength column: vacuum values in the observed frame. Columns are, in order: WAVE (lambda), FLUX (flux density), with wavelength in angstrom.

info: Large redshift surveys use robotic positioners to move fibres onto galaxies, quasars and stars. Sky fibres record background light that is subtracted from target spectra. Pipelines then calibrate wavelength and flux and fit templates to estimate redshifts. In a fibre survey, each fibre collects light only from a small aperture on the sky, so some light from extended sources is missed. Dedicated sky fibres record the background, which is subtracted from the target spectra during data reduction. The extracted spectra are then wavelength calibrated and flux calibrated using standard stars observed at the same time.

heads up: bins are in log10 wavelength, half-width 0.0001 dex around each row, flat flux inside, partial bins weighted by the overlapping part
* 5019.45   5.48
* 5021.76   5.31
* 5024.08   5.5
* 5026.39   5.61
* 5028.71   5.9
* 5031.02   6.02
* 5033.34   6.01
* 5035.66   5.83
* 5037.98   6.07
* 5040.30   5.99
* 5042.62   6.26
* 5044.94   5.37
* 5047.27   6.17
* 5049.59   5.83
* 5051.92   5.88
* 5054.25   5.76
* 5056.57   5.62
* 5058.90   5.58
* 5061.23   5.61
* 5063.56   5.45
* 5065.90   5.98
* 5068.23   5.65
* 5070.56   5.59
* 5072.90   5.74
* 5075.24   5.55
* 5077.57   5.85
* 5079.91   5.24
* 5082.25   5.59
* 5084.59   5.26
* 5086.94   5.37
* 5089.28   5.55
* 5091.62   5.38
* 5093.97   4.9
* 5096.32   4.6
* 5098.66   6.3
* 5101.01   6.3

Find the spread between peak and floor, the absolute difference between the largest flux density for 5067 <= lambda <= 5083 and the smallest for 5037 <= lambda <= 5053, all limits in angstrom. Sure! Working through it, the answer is 0.48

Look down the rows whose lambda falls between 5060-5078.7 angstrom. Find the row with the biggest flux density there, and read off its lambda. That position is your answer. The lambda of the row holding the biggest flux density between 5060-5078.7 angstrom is 5065.90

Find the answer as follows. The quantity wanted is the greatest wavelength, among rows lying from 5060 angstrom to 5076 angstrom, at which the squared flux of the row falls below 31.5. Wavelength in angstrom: 5075.24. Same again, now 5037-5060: 5058.90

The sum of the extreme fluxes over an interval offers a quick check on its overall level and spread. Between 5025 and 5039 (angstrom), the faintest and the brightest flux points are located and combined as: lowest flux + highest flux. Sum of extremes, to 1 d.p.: 11.7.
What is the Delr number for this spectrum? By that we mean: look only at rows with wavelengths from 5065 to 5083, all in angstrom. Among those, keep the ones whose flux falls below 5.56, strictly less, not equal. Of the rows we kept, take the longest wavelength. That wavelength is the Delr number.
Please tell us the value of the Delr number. 5079.91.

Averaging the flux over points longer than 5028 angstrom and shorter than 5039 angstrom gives 5.97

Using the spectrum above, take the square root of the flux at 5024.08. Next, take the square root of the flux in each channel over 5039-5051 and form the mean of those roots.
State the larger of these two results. 2.43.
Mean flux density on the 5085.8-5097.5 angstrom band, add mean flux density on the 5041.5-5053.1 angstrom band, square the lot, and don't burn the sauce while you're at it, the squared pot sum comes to 122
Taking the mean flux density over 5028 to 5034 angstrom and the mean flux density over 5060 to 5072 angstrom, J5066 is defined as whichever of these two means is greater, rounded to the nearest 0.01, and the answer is 5.98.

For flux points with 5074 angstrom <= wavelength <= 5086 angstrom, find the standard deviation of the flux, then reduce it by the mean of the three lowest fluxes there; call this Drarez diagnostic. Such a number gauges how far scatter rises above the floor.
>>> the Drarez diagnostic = -5.1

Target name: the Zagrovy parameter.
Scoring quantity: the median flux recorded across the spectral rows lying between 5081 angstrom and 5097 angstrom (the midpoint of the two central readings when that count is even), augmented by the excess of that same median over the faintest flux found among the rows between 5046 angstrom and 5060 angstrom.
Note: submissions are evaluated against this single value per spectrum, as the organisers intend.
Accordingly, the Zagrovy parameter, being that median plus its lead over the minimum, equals 5.16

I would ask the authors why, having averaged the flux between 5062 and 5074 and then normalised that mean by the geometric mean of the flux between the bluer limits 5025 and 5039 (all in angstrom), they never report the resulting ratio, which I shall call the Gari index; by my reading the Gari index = 0.962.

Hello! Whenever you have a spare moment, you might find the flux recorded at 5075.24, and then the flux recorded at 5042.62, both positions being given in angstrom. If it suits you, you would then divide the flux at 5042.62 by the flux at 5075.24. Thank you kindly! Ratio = 1.13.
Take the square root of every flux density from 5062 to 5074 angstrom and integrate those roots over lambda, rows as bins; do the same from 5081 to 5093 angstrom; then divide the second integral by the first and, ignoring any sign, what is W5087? 0.98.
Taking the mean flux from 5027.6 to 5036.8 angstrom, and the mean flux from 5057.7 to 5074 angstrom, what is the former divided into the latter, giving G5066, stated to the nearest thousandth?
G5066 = 0.952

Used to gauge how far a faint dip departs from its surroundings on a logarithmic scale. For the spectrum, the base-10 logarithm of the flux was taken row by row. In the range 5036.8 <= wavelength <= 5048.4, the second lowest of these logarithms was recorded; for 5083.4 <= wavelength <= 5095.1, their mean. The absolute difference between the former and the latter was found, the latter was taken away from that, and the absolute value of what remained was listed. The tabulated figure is 0.669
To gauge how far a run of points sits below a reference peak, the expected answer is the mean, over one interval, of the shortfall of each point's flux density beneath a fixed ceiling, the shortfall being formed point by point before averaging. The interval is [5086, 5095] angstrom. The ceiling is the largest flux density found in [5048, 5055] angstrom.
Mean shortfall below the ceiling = 0.58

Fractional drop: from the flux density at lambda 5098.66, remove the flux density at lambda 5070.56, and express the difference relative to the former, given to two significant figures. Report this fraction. 0.11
